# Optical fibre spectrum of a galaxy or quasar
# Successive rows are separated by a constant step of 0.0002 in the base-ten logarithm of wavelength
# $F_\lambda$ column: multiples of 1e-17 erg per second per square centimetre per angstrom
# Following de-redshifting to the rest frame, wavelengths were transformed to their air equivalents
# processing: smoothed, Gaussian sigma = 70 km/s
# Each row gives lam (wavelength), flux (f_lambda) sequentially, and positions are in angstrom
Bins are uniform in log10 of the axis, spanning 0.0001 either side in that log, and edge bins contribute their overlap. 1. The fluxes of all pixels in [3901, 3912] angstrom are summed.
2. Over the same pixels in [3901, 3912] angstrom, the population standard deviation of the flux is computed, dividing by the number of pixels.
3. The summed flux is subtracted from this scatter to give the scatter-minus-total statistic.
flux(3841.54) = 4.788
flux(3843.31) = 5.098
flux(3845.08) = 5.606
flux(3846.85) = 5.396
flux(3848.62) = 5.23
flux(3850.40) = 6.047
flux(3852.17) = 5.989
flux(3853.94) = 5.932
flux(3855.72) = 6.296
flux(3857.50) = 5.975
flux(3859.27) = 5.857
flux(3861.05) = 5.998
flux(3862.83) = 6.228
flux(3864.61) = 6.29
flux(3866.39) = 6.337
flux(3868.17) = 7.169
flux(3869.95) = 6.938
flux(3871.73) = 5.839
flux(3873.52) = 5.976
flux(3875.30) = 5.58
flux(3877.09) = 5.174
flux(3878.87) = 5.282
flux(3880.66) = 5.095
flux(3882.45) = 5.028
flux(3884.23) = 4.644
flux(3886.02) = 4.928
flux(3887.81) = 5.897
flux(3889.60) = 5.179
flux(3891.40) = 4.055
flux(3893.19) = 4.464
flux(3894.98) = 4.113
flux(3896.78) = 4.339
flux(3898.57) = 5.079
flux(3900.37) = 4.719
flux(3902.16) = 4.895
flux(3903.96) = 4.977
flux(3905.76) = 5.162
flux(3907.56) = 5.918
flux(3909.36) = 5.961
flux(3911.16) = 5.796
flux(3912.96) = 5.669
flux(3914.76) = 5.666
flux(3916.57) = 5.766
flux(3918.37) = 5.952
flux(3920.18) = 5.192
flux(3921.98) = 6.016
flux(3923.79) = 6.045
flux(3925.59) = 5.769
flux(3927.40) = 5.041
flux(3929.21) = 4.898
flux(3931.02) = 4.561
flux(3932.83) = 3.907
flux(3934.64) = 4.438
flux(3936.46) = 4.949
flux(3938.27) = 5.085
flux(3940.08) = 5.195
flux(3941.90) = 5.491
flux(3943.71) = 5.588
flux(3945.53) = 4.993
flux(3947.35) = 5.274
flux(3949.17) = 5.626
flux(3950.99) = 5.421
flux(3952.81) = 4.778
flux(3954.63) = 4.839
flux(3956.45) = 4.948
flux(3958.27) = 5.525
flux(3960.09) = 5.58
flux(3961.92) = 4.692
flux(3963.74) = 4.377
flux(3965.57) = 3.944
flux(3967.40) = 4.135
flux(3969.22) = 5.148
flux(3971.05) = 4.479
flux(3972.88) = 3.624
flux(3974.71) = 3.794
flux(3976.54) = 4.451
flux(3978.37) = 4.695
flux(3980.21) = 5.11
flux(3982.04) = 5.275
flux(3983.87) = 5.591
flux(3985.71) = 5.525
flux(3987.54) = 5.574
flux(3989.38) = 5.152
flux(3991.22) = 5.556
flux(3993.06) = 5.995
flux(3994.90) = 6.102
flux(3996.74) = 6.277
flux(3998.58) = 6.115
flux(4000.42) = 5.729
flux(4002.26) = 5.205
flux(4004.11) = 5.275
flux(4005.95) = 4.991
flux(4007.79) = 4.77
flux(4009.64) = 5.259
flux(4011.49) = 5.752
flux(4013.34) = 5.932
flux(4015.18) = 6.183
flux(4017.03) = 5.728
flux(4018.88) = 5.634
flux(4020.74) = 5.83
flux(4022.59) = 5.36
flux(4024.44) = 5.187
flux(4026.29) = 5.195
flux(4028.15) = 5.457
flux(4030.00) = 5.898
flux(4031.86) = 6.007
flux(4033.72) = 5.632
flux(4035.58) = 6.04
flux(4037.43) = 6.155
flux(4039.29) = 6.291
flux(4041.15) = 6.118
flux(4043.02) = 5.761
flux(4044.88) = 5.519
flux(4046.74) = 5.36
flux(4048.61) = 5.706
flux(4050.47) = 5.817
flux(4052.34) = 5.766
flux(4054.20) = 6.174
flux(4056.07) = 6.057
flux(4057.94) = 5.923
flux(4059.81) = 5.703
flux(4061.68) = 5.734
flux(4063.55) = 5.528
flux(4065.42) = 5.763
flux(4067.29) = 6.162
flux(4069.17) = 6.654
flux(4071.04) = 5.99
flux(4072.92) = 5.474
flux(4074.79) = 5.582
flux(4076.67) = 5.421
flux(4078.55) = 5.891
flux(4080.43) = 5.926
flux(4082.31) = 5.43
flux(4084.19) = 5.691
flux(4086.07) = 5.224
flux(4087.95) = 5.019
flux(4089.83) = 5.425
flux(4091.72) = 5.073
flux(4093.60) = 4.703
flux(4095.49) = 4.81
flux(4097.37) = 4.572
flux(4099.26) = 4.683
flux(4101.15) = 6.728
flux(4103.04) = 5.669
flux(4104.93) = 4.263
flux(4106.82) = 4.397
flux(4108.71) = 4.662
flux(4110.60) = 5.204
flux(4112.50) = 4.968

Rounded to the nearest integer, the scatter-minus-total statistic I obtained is -32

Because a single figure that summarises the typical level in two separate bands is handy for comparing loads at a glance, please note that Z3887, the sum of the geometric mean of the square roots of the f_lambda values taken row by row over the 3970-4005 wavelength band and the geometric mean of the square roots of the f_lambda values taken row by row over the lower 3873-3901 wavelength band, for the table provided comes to 4.50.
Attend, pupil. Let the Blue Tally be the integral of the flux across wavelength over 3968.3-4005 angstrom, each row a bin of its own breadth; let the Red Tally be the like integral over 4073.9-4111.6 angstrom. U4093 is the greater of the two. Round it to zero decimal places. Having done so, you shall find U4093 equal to 197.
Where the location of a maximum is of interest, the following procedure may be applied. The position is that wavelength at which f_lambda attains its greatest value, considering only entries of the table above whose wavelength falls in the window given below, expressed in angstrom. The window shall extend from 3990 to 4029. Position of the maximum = 3996.74 angstrom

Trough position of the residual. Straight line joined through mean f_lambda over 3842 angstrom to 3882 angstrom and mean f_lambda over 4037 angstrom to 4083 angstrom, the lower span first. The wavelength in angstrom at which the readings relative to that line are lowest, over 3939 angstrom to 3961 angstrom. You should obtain 3952.81 angstrom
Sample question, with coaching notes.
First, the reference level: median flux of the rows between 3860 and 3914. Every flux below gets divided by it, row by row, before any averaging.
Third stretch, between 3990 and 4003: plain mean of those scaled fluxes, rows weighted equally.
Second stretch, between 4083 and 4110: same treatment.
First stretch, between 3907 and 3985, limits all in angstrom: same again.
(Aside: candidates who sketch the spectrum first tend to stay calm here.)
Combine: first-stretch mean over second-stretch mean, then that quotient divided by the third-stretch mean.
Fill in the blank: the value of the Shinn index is 0.90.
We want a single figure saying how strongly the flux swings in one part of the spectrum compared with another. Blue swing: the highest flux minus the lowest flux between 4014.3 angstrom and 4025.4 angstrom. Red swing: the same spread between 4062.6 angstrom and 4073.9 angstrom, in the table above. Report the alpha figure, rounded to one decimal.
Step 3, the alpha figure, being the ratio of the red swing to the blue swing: 1.2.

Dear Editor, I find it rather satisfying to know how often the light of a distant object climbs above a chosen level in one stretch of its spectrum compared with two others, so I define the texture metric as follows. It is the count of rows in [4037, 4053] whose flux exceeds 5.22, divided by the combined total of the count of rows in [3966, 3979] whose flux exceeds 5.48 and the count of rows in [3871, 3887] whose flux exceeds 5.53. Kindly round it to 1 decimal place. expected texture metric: 3.0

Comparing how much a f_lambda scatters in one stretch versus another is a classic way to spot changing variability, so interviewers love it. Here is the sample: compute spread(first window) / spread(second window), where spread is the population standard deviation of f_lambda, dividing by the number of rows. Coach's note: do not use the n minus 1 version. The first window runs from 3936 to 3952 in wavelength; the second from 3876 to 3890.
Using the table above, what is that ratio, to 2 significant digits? 0.71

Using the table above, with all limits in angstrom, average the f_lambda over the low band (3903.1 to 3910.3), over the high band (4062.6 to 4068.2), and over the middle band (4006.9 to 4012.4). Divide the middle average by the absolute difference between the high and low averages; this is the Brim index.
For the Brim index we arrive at 17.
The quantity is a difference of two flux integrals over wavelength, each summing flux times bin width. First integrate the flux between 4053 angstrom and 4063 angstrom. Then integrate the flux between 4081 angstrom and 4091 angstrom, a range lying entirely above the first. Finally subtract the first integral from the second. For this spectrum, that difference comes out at -5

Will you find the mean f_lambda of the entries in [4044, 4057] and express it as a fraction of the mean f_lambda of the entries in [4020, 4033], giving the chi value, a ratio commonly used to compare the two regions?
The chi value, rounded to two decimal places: 1.04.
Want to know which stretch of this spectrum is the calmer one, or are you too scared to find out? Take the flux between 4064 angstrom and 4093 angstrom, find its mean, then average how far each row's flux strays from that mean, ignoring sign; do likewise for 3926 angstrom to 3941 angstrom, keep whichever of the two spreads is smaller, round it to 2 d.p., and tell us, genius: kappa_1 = 0.34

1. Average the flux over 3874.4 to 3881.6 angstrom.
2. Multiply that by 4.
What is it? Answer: 21.1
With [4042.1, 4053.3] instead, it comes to 22.6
